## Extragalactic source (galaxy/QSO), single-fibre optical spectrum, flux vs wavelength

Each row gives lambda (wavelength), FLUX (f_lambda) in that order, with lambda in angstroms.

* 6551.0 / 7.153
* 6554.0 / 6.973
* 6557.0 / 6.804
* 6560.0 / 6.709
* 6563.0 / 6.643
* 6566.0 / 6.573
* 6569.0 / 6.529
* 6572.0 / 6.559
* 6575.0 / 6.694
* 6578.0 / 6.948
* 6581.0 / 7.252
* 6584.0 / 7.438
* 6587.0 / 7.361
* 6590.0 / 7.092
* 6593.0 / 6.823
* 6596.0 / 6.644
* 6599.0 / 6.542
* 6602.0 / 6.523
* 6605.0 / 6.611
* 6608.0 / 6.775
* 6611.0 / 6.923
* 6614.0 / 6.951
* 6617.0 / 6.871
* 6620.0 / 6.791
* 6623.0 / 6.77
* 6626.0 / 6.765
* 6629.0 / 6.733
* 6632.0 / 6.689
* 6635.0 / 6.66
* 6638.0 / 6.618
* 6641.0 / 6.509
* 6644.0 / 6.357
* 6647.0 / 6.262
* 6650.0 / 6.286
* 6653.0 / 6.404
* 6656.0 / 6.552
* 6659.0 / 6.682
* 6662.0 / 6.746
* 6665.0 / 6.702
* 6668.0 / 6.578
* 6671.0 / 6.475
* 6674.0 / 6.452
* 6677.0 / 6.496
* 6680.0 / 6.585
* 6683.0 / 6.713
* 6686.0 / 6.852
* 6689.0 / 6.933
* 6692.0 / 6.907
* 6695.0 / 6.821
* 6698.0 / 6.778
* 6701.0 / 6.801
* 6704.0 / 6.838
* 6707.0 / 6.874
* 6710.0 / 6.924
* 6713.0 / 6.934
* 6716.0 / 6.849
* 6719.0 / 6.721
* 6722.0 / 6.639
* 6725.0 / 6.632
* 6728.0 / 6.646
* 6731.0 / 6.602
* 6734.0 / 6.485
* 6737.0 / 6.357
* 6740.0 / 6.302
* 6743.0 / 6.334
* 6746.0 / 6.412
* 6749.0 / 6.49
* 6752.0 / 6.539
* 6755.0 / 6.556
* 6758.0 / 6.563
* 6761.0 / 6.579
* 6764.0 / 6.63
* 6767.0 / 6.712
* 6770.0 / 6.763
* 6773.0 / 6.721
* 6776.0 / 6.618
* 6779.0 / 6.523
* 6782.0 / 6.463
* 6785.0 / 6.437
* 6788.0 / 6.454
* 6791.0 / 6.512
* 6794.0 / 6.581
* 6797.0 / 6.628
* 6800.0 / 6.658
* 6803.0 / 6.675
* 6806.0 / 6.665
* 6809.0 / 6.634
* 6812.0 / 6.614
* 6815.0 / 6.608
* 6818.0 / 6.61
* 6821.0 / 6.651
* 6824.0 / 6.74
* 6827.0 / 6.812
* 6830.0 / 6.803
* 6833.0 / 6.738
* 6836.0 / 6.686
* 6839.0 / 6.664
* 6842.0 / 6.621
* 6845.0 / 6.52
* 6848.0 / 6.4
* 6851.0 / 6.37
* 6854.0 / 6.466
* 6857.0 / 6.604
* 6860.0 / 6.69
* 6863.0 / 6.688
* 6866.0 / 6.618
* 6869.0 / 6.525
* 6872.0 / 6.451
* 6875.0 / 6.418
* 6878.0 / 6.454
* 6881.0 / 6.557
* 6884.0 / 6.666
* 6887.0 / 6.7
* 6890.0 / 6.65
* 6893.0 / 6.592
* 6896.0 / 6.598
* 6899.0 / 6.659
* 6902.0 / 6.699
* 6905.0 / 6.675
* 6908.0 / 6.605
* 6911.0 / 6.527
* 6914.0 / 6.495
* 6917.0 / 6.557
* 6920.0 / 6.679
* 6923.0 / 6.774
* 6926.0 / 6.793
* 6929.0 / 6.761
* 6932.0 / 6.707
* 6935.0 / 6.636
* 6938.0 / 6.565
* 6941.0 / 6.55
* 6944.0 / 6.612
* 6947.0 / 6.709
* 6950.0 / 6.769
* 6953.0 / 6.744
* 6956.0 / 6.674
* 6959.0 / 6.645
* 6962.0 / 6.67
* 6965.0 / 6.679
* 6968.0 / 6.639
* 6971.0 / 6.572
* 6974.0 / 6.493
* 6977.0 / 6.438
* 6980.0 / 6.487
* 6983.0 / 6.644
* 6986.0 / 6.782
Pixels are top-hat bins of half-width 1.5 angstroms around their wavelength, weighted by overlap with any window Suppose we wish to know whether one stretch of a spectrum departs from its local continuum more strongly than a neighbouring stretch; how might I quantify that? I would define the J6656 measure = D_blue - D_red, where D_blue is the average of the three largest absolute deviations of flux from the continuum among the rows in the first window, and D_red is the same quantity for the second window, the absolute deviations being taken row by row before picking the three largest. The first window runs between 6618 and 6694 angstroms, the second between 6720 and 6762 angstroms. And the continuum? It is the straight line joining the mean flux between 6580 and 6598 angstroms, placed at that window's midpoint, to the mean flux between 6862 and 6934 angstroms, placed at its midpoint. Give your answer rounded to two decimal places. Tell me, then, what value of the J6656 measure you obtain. 0.17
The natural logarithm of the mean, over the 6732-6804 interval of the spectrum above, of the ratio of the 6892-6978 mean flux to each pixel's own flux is 0.015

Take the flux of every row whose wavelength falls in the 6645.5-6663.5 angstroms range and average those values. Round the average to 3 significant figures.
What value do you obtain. 6.49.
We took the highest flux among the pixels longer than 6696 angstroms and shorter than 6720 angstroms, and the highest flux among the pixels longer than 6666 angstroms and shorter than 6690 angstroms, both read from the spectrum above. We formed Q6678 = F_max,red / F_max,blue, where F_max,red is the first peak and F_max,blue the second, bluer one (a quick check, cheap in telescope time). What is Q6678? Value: 1.00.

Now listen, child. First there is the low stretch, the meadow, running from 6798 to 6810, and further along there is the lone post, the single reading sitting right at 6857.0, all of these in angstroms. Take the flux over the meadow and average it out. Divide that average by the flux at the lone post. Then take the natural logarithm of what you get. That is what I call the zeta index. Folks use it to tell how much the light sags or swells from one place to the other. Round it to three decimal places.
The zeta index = 0.008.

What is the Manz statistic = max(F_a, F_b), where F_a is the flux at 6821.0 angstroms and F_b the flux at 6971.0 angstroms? 6.65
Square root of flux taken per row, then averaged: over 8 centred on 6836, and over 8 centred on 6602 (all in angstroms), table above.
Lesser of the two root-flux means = 2.56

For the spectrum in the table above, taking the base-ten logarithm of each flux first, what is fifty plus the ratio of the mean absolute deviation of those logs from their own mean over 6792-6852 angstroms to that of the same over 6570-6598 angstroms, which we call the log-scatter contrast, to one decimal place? 50.3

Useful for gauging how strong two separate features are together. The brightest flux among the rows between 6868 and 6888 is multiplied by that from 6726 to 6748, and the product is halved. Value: 22.26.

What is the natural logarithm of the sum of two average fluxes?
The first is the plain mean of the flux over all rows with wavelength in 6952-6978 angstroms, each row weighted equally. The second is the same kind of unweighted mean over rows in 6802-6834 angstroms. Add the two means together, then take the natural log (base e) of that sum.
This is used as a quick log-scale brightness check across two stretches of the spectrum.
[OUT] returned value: 2.588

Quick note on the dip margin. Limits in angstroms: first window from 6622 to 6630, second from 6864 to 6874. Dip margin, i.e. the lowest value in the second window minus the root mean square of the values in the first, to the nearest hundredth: -0.31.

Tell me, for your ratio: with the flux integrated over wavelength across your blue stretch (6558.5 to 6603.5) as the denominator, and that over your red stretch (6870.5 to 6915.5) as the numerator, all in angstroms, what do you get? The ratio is 0.965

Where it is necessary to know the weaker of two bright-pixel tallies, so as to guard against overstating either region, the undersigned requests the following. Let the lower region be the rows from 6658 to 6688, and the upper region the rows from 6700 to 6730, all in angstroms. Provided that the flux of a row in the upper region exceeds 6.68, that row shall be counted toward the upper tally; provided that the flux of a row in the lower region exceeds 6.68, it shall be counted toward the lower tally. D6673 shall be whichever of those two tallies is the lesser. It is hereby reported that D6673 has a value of 5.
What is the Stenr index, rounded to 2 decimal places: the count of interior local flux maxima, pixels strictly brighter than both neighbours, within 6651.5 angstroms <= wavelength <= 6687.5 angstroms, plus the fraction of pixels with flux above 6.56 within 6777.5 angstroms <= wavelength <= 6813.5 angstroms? 1.58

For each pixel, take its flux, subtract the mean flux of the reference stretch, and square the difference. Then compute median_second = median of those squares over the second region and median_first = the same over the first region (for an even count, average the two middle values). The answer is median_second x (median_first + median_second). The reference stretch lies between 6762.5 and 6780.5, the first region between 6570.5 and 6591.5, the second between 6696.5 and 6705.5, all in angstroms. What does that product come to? 0.0040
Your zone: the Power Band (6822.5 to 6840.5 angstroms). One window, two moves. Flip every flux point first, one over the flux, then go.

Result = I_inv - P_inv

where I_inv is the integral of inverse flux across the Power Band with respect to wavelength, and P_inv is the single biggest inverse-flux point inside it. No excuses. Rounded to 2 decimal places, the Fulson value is 2.52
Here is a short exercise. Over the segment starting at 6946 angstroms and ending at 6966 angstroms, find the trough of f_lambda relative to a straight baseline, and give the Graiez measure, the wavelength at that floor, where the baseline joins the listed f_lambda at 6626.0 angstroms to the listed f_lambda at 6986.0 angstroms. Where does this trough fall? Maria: 6959.0 angstroms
